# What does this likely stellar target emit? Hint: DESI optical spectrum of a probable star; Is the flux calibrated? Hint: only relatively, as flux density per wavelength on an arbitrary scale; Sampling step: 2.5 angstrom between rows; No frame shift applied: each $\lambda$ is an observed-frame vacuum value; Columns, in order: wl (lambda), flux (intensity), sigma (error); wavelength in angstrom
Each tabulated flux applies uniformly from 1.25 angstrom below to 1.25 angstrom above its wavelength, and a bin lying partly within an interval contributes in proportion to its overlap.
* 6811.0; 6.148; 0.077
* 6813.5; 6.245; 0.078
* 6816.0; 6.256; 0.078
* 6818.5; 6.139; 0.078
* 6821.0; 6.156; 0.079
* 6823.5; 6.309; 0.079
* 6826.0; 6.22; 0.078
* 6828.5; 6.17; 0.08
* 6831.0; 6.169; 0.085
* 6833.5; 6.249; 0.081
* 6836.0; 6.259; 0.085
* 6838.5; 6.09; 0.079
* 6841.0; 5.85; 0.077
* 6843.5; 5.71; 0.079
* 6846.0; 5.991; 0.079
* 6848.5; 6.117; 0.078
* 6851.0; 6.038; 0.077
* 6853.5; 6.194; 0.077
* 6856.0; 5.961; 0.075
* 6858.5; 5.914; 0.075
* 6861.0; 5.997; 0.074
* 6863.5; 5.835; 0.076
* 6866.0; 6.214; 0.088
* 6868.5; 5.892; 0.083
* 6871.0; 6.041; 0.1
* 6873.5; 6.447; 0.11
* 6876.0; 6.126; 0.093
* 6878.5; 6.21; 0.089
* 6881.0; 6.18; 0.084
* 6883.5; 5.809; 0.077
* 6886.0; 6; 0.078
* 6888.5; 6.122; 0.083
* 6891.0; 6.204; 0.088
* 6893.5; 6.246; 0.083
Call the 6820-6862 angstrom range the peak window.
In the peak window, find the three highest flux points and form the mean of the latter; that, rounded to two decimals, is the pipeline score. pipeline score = 6.27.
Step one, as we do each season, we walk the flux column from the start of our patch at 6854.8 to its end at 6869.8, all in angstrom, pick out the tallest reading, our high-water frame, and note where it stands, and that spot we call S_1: 6866.0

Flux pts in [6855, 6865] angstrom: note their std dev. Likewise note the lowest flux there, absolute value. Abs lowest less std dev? 5.77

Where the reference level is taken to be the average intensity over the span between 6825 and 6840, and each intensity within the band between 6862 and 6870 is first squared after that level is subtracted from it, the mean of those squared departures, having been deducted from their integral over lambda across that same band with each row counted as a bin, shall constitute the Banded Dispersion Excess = 0.47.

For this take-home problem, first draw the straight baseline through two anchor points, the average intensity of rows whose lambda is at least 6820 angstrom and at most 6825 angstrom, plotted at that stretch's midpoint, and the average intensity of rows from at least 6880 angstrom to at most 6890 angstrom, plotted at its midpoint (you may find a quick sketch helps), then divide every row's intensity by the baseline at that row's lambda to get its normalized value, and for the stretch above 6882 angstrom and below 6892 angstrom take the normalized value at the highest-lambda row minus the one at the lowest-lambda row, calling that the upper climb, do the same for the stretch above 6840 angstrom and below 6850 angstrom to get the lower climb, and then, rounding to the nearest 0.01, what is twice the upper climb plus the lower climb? 0.19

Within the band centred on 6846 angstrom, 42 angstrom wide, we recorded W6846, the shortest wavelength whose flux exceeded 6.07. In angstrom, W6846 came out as 6826.0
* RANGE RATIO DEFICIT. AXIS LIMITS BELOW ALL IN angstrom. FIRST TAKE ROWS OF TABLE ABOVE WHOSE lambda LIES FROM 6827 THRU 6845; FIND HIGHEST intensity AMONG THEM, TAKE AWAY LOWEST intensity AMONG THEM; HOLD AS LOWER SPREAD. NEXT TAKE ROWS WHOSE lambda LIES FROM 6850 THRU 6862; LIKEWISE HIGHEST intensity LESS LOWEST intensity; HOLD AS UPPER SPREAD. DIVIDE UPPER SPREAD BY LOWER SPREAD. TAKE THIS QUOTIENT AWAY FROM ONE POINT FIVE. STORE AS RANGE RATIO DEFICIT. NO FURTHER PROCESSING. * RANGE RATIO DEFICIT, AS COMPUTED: 1.0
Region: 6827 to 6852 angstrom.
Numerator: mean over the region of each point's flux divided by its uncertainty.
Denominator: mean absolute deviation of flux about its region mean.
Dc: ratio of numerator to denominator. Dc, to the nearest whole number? 568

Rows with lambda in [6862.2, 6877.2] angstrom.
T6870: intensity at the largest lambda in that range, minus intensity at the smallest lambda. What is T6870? 0.29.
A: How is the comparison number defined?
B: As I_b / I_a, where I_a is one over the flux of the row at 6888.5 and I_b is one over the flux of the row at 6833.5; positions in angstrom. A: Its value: 0.98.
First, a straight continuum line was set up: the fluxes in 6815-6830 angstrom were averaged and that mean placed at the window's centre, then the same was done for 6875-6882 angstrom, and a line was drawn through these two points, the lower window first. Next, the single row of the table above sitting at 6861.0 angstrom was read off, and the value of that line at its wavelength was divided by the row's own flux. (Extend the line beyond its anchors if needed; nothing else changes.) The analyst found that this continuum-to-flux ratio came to 1.03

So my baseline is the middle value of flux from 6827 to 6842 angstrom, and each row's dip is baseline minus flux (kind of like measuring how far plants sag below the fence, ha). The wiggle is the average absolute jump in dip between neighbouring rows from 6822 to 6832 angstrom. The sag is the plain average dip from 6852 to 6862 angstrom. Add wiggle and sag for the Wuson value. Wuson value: 0.20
